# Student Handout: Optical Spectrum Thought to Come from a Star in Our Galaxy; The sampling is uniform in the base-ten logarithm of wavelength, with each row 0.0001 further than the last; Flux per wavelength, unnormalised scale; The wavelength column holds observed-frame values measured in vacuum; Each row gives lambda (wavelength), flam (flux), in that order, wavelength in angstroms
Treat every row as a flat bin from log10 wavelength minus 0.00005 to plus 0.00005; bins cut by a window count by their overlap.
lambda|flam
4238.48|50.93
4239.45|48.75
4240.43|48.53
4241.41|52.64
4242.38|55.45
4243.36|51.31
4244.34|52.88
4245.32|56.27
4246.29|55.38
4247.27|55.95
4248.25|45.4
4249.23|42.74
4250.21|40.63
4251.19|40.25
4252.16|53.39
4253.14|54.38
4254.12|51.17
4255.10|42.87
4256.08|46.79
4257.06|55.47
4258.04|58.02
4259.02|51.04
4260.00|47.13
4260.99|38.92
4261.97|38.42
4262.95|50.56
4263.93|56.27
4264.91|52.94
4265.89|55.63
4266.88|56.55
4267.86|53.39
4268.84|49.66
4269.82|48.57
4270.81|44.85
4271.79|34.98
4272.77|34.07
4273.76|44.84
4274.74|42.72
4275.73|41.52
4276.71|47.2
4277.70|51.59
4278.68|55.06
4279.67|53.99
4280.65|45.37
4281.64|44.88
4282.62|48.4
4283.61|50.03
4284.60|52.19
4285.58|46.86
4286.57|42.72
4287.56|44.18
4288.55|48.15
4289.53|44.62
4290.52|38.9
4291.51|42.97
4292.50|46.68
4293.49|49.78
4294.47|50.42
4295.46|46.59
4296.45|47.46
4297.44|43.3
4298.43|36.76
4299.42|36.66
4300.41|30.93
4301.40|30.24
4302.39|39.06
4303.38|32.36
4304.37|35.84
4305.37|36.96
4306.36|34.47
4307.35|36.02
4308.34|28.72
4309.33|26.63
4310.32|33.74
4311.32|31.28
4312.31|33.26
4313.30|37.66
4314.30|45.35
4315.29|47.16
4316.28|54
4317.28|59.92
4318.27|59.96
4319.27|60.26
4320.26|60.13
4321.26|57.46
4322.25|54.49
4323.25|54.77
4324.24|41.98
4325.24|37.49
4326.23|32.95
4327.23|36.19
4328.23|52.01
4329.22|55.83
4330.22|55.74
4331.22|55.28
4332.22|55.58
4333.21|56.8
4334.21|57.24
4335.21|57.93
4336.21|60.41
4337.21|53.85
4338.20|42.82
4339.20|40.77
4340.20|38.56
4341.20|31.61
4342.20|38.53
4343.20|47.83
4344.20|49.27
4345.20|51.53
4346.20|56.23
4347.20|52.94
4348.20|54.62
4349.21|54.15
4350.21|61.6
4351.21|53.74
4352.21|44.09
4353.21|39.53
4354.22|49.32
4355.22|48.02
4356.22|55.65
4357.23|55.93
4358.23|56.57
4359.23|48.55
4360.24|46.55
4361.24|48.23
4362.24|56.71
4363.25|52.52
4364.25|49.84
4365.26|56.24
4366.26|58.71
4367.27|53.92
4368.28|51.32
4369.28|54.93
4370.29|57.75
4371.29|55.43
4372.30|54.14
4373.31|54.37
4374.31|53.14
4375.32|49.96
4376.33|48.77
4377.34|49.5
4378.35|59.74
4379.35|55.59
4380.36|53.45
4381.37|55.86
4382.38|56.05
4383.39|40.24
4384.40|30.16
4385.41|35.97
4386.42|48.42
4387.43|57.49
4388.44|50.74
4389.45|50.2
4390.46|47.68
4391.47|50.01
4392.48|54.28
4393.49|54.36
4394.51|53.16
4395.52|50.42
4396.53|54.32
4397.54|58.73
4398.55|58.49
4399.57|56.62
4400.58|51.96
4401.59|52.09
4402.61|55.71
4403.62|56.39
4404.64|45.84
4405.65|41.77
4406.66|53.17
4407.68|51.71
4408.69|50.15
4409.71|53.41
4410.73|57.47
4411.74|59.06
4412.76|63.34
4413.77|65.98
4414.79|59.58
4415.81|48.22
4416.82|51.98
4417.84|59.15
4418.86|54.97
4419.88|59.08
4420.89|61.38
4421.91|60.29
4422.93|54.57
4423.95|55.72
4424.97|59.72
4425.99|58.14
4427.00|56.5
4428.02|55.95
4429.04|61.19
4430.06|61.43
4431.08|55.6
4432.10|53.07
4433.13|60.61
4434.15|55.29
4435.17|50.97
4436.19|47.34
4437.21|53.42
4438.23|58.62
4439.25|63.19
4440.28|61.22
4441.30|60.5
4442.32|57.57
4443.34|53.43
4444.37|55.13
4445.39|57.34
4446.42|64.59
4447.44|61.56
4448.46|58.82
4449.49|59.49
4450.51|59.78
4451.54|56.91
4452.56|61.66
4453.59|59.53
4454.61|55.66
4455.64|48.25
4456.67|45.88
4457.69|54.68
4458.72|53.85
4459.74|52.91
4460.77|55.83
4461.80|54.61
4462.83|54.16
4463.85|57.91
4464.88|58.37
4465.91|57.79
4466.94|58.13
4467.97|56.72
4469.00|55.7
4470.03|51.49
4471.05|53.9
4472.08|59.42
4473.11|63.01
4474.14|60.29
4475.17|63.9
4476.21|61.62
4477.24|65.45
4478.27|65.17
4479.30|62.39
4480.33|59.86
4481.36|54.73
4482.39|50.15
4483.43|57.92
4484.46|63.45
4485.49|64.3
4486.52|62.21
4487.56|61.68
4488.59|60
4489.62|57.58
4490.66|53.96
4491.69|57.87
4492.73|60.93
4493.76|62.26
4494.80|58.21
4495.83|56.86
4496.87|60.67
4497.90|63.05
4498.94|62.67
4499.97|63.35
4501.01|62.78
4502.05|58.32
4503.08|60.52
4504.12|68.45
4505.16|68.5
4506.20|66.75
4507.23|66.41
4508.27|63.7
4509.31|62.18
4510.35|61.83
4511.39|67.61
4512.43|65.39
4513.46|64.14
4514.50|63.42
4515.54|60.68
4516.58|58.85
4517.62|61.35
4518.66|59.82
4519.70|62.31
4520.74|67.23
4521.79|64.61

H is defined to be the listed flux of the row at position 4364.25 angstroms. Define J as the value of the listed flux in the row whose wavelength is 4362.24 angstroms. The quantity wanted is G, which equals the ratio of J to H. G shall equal 1.14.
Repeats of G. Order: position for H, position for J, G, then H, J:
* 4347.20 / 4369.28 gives 1.04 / 52.94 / 54.93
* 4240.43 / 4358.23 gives 1.17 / 48.53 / 56.57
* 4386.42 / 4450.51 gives 1.23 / 48.42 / 59.78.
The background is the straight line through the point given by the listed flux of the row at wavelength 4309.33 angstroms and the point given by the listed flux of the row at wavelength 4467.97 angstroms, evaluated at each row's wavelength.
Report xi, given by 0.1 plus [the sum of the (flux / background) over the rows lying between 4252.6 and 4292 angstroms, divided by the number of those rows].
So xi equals 2.6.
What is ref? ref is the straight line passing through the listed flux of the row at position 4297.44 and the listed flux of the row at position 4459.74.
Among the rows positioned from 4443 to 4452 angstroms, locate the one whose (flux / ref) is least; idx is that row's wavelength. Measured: 4443.34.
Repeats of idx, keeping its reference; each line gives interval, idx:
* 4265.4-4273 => 4272.77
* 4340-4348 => 4341.20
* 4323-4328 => 4326.23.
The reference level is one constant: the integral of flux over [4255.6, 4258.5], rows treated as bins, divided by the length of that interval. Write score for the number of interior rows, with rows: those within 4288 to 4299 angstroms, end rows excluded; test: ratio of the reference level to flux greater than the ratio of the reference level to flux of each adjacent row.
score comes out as 2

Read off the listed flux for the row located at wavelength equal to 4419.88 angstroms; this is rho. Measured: 59.08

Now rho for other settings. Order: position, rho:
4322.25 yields 54.49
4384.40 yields 30.16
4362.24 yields 56.71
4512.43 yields 65.39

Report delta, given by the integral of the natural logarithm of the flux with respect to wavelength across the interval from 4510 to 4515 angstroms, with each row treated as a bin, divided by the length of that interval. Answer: 4.17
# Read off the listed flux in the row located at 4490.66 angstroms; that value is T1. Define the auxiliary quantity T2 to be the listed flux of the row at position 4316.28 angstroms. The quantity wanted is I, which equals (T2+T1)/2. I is 54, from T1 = 53.96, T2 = 54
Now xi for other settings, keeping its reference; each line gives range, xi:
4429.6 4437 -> 1.2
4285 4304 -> 1.9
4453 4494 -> 1.1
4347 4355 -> 1.6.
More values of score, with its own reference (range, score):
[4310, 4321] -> 1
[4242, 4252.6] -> 3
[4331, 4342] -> 0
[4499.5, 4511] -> 1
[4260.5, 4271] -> 2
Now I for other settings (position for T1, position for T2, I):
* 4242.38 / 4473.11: 59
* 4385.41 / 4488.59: 48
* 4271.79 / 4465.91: 46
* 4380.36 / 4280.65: 49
